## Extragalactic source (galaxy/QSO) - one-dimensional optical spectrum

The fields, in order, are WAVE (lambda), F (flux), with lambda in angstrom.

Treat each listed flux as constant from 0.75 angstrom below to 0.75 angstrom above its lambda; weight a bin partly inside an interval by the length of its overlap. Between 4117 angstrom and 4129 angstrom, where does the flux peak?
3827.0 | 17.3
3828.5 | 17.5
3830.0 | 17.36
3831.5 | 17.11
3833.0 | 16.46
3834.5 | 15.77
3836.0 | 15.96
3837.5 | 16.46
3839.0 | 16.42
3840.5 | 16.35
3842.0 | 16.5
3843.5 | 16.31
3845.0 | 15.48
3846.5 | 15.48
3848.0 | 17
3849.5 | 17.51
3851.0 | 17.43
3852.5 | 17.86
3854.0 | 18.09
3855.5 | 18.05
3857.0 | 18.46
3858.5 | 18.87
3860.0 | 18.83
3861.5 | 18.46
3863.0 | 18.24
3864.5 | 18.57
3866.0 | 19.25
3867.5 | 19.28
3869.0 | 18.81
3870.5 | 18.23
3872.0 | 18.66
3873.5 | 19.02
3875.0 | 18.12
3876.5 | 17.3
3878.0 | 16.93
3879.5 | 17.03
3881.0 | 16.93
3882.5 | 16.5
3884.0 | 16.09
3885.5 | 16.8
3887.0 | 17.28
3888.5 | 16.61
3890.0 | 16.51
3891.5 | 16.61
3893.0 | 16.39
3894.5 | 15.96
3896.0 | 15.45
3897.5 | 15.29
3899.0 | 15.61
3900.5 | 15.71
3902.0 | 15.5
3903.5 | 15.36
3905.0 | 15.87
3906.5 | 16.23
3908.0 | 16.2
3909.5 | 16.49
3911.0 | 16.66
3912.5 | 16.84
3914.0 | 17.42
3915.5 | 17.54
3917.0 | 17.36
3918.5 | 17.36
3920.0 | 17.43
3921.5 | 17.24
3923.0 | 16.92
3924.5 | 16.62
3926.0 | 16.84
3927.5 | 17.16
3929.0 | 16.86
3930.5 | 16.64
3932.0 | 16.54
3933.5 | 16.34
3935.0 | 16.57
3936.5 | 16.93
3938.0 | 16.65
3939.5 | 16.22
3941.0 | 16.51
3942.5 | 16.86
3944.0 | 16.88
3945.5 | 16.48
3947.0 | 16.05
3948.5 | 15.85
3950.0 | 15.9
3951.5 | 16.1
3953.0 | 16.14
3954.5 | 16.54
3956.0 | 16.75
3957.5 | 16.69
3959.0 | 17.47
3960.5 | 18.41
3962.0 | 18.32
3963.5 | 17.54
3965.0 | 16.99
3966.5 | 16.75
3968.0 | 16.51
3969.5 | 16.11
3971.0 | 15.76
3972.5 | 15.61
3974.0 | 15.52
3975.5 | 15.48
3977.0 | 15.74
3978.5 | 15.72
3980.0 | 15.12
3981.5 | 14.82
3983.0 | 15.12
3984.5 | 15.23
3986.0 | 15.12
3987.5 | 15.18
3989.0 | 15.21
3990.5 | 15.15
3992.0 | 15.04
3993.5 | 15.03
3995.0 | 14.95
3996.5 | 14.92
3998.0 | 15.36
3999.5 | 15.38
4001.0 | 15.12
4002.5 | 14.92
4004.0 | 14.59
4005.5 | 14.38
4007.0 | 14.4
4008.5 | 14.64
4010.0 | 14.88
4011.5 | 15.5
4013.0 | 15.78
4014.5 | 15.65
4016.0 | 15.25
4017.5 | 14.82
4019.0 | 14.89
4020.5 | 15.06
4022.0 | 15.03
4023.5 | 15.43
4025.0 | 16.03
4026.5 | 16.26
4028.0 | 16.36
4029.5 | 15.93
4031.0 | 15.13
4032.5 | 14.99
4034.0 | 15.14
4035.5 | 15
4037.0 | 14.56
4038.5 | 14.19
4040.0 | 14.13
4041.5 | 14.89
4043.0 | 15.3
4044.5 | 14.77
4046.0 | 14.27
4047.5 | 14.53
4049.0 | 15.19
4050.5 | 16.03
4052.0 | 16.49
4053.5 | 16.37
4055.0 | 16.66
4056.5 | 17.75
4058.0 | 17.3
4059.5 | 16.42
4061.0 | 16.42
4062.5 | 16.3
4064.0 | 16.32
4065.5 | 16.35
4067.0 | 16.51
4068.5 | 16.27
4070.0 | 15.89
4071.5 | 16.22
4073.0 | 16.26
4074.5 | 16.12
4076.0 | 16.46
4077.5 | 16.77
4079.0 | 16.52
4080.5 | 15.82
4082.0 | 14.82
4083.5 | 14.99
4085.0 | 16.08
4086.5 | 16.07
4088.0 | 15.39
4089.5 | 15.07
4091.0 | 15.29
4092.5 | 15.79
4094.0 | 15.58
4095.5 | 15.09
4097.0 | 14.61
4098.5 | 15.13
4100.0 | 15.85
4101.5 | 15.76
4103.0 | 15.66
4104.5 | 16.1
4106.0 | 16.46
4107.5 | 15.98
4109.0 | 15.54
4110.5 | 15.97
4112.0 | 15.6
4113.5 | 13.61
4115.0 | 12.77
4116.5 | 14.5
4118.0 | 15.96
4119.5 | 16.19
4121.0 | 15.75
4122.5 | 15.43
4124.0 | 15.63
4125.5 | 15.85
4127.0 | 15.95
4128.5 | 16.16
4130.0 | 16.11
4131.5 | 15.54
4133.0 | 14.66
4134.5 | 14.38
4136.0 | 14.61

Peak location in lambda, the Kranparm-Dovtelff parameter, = 4119.5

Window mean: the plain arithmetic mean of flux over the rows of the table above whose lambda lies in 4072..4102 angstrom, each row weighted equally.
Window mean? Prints 15.7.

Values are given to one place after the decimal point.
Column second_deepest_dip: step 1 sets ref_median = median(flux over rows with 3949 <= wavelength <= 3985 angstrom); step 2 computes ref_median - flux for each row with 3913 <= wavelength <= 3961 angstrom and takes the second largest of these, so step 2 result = 0.2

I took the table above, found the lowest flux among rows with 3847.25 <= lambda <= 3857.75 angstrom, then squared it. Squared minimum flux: 289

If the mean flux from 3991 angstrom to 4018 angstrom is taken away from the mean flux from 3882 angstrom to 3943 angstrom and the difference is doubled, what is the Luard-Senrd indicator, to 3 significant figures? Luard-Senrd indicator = 3.00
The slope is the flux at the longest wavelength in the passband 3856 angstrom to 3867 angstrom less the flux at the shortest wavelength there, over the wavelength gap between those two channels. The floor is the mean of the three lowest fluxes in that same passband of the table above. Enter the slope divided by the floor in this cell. 0.0048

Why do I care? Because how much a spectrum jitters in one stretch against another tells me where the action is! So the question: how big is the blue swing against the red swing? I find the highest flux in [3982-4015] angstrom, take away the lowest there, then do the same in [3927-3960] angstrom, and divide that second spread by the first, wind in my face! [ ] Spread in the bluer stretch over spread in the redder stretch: 1.2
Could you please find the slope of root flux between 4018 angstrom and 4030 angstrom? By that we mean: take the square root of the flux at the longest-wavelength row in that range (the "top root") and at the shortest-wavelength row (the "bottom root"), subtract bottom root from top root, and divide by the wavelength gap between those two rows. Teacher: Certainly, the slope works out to 0.013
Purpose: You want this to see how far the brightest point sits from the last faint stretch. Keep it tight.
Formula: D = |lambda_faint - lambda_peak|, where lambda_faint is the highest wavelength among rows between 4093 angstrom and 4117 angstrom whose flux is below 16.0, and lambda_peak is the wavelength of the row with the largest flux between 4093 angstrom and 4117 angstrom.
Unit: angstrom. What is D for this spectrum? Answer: 10.5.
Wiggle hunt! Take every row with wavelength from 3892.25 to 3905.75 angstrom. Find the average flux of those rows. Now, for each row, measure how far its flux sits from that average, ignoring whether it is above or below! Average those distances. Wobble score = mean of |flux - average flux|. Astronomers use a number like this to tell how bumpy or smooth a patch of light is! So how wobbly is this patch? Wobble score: 0.27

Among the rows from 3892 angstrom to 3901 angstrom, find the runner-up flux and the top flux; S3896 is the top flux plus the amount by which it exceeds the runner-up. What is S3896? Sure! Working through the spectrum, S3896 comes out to 16.8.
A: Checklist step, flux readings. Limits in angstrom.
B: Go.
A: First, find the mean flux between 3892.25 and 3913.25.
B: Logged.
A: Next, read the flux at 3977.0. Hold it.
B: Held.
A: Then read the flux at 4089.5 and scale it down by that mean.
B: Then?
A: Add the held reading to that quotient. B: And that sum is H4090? 16.7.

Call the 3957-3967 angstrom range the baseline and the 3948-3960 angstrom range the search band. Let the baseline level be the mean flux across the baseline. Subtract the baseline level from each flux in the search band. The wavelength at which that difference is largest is 3959.0 angstrom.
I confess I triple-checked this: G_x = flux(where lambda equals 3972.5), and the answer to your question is 15.61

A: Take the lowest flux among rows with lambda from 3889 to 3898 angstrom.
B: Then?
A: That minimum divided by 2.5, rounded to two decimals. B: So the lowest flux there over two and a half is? 6.12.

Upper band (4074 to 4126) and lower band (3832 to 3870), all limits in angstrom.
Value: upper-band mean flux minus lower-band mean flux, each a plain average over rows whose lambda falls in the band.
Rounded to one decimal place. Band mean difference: -1.9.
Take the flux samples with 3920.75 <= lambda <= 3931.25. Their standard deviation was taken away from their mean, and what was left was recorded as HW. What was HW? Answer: 16.7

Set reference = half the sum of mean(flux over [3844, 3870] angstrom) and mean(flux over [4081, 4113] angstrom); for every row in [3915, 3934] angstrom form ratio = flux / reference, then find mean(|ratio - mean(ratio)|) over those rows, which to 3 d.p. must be 0.020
